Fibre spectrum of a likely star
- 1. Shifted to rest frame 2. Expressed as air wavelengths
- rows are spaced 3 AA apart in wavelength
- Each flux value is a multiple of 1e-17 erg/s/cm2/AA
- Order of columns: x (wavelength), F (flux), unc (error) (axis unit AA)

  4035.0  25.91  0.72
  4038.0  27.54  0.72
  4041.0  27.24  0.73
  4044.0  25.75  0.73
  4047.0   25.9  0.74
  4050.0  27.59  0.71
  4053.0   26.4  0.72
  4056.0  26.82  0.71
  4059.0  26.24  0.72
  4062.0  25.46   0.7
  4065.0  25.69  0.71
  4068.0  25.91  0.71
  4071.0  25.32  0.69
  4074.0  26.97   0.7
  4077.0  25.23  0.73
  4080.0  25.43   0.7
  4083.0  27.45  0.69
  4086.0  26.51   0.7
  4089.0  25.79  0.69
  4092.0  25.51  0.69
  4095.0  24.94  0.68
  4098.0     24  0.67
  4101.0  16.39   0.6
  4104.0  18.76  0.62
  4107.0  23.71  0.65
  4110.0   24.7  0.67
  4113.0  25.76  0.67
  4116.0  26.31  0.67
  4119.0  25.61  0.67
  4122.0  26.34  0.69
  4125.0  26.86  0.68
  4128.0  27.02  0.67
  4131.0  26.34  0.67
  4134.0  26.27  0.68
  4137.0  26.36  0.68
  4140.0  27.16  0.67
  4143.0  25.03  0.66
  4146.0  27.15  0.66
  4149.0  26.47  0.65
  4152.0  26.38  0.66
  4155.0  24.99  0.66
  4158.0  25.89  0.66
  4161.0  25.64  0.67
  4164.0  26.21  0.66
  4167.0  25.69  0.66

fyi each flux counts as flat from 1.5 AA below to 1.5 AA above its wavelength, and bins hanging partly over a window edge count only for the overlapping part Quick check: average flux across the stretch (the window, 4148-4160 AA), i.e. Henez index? 25.9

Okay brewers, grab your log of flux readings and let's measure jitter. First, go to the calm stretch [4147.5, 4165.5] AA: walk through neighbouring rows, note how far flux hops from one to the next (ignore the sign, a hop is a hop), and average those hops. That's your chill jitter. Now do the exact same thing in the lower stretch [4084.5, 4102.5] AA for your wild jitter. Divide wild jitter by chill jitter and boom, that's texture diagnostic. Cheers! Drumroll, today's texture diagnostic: 3.2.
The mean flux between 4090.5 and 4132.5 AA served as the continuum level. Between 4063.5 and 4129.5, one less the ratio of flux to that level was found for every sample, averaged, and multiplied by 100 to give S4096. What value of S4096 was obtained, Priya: -2.3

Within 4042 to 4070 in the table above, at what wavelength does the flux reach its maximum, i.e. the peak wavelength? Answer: 4050.0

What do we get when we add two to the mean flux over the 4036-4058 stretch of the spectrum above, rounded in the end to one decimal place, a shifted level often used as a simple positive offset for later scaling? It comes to 28.7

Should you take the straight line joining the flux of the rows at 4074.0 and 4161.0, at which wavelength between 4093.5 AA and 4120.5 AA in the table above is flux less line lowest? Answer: 4101.0 AA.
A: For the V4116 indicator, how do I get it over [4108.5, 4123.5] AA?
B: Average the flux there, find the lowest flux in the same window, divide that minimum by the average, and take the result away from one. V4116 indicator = 0.041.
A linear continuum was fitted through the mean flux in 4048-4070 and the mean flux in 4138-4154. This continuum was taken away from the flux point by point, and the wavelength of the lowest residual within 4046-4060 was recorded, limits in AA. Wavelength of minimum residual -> 4047.0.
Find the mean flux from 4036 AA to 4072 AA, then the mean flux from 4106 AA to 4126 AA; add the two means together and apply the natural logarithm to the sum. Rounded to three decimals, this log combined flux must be 3.950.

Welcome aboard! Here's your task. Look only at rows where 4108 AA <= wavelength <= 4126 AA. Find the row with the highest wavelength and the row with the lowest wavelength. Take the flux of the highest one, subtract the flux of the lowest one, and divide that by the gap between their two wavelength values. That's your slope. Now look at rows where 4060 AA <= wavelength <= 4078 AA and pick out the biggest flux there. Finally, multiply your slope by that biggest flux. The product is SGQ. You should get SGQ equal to 3.9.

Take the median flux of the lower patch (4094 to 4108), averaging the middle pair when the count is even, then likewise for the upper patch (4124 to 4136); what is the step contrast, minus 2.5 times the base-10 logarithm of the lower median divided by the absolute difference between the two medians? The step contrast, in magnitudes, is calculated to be -2.3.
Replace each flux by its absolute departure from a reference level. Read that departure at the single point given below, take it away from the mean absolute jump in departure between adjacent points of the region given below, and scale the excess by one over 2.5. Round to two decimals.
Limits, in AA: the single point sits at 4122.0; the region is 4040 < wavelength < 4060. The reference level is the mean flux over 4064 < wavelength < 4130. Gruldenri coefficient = -0.16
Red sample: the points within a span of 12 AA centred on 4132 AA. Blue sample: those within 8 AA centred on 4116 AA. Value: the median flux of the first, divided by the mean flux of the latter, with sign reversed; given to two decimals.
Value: -1.02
